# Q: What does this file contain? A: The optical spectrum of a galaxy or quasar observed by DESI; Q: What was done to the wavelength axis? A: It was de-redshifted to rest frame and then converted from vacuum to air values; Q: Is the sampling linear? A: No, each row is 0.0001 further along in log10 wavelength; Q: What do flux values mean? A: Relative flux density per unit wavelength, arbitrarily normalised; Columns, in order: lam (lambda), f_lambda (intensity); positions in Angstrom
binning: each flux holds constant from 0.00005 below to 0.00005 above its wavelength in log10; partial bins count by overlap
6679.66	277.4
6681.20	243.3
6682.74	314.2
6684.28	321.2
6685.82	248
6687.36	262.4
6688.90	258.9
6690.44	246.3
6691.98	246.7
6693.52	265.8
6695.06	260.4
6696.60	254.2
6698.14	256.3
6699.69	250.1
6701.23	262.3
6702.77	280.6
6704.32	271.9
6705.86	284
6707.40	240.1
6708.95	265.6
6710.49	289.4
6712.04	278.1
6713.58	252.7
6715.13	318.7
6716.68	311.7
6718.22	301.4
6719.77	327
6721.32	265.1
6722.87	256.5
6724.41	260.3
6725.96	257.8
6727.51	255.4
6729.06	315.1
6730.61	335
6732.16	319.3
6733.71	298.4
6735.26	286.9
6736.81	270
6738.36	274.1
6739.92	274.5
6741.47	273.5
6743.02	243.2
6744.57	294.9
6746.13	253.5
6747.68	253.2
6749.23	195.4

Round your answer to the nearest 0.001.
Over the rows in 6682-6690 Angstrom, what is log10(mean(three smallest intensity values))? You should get 2.409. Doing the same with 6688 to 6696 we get 2.399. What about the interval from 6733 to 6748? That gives 2.398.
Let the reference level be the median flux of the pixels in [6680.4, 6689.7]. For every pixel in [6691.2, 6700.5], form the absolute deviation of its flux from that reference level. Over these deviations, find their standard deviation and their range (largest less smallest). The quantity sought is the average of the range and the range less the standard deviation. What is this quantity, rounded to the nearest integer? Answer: 11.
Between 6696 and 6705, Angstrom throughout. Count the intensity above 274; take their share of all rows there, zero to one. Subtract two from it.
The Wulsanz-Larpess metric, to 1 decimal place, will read -1.8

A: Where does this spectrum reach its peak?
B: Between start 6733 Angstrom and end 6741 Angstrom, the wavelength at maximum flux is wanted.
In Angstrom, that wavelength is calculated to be 6733.71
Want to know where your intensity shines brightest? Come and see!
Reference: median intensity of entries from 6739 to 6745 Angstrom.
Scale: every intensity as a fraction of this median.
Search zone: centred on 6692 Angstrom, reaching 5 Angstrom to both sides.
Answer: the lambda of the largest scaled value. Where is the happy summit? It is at 6693.52 Angstrom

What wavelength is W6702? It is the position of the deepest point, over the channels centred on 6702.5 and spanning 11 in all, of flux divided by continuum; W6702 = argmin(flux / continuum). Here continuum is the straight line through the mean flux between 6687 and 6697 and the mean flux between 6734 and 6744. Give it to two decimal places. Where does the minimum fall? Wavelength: 6707.40 Angstrom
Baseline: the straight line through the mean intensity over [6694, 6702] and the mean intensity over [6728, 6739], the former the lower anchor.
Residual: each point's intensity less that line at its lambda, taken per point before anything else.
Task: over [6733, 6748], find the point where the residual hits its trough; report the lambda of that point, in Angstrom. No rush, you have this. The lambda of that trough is 6743.02 Angstrom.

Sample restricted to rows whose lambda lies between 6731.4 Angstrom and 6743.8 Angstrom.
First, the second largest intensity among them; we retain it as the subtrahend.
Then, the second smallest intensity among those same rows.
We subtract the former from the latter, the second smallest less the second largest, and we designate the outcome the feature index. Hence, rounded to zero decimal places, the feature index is -28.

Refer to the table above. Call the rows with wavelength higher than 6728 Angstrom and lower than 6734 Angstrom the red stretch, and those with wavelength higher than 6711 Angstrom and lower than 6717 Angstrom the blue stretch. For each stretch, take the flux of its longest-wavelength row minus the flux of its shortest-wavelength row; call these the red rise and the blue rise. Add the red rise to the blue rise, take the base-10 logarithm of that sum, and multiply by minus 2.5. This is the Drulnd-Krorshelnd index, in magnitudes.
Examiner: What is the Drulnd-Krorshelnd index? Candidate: -3.07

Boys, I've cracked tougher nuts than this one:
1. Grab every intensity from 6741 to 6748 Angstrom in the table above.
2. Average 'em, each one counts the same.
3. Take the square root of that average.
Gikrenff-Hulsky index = 16.2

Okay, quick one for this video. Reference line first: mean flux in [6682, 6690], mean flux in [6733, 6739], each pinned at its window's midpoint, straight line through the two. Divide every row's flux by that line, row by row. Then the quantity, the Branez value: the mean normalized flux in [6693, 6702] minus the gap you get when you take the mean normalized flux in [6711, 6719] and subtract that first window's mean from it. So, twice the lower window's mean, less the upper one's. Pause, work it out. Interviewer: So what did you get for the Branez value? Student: 0.80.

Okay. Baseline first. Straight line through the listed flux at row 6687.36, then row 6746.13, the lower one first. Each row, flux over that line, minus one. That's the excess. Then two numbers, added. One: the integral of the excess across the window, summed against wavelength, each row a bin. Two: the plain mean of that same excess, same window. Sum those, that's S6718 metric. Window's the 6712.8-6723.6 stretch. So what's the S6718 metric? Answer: 1.5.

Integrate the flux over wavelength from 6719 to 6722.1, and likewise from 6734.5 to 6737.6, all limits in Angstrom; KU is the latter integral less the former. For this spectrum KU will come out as -52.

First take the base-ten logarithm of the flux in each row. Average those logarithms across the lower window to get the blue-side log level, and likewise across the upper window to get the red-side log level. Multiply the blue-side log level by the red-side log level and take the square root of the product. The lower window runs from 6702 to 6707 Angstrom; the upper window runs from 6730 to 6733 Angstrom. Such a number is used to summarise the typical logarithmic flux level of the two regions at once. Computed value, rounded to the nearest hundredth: 2.48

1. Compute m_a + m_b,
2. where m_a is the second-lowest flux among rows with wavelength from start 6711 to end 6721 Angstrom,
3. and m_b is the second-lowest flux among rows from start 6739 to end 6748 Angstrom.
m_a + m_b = 531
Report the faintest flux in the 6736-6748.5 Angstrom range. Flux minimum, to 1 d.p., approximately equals 243.2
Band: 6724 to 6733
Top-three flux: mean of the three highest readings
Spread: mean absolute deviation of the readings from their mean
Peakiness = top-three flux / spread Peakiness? 9.9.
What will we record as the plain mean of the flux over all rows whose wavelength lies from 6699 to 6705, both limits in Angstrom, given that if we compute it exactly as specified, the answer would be 266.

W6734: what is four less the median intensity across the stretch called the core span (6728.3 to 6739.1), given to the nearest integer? -294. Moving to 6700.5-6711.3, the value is -268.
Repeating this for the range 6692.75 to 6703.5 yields -256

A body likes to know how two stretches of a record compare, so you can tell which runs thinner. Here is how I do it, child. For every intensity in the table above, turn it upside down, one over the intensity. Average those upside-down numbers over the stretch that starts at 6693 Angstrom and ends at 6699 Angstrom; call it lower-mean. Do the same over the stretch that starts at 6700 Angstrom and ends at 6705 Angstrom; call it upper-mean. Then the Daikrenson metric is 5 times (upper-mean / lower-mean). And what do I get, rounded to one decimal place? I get 4.8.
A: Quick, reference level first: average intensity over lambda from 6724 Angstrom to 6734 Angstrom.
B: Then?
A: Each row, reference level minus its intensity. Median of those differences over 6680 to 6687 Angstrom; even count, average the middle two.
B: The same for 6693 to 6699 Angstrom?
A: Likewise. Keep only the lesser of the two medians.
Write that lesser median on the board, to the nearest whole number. 11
